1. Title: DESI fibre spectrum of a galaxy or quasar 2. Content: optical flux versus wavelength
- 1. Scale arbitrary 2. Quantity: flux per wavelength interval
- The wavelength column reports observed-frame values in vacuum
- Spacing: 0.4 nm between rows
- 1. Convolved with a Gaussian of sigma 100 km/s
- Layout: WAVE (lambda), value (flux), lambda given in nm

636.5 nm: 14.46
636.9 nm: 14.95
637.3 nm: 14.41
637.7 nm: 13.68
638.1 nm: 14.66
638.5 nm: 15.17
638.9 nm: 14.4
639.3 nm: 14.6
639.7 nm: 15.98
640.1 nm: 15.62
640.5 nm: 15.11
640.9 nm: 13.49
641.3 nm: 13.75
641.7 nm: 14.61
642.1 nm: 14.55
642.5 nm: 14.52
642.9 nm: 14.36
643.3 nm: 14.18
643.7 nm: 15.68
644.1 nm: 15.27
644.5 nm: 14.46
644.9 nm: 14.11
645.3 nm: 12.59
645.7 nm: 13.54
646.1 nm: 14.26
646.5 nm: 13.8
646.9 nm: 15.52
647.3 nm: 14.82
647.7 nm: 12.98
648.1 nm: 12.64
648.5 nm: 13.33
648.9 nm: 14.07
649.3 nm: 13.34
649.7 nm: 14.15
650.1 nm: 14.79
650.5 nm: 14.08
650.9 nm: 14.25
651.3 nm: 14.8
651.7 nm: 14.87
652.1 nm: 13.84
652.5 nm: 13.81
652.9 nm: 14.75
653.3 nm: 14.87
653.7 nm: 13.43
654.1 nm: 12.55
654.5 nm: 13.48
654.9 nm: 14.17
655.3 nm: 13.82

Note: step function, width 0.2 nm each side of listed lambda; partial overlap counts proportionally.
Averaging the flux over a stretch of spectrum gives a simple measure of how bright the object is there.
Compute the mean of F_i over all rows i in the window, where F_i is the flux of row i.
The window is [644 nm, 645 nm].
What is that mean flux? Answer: 14.6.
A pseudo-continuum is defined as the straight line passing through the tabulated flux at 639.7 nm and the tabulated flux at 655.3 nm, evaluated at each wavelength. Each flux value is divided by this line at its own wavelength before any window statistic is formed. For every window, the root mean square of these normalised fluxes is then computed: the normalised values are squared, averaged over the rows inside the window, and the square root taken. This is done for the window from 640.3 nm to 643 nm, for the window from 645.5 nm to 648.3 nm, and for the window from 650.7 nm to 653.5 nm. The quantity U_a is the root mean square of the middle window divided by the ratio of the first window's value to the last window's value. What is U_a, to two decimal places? 1.03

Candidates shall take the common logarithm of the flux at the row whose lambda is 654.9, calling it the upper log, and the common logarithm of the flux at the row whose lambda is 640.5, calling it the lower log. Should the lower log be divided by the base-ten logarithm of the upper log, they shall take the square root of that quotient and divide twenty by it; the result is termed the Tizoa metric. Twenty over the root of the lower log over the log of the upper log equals 4.6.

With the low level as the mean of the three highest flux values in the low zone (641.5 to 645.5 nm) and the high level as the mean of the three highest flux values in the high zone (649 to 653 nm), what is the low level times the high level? 225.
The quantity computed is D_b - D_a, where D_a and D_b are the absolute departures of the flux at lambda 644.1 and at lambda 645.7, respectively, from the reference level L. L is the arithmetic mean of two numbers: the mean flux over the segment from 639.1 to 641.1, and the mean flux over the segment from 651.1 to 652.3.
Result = 0.65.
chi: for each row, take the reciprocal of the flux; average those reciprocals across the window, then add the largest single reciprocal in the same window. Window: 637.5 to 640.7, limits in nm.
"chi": 0.140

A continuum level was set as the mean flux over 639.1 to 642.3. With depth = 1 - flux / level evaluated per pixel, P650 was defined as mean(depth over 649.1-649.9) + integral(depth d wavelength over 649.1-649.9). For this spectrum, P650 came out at 0.12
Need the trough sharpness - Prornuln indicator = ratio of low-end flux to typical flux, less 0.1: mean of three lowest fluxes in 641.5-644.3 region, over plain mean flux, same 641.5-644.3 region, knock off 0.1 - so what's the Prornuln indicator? 0.87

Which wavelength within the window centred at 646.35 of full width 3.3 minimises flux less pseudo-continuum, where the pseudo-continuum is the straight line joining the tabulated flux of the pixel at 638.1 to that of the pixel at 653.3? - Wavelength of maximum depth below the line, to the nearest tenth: 645.3 nm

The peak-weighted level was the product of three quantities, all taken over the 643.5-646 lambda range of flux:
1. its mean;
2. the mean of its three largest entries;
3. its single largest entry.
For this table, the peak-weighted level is 3388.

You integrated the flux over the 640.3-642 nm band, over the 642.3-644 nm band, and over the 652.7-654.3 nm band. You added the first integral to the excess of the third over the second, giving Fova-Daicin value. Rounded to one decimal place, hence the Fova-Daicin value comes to 21.5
